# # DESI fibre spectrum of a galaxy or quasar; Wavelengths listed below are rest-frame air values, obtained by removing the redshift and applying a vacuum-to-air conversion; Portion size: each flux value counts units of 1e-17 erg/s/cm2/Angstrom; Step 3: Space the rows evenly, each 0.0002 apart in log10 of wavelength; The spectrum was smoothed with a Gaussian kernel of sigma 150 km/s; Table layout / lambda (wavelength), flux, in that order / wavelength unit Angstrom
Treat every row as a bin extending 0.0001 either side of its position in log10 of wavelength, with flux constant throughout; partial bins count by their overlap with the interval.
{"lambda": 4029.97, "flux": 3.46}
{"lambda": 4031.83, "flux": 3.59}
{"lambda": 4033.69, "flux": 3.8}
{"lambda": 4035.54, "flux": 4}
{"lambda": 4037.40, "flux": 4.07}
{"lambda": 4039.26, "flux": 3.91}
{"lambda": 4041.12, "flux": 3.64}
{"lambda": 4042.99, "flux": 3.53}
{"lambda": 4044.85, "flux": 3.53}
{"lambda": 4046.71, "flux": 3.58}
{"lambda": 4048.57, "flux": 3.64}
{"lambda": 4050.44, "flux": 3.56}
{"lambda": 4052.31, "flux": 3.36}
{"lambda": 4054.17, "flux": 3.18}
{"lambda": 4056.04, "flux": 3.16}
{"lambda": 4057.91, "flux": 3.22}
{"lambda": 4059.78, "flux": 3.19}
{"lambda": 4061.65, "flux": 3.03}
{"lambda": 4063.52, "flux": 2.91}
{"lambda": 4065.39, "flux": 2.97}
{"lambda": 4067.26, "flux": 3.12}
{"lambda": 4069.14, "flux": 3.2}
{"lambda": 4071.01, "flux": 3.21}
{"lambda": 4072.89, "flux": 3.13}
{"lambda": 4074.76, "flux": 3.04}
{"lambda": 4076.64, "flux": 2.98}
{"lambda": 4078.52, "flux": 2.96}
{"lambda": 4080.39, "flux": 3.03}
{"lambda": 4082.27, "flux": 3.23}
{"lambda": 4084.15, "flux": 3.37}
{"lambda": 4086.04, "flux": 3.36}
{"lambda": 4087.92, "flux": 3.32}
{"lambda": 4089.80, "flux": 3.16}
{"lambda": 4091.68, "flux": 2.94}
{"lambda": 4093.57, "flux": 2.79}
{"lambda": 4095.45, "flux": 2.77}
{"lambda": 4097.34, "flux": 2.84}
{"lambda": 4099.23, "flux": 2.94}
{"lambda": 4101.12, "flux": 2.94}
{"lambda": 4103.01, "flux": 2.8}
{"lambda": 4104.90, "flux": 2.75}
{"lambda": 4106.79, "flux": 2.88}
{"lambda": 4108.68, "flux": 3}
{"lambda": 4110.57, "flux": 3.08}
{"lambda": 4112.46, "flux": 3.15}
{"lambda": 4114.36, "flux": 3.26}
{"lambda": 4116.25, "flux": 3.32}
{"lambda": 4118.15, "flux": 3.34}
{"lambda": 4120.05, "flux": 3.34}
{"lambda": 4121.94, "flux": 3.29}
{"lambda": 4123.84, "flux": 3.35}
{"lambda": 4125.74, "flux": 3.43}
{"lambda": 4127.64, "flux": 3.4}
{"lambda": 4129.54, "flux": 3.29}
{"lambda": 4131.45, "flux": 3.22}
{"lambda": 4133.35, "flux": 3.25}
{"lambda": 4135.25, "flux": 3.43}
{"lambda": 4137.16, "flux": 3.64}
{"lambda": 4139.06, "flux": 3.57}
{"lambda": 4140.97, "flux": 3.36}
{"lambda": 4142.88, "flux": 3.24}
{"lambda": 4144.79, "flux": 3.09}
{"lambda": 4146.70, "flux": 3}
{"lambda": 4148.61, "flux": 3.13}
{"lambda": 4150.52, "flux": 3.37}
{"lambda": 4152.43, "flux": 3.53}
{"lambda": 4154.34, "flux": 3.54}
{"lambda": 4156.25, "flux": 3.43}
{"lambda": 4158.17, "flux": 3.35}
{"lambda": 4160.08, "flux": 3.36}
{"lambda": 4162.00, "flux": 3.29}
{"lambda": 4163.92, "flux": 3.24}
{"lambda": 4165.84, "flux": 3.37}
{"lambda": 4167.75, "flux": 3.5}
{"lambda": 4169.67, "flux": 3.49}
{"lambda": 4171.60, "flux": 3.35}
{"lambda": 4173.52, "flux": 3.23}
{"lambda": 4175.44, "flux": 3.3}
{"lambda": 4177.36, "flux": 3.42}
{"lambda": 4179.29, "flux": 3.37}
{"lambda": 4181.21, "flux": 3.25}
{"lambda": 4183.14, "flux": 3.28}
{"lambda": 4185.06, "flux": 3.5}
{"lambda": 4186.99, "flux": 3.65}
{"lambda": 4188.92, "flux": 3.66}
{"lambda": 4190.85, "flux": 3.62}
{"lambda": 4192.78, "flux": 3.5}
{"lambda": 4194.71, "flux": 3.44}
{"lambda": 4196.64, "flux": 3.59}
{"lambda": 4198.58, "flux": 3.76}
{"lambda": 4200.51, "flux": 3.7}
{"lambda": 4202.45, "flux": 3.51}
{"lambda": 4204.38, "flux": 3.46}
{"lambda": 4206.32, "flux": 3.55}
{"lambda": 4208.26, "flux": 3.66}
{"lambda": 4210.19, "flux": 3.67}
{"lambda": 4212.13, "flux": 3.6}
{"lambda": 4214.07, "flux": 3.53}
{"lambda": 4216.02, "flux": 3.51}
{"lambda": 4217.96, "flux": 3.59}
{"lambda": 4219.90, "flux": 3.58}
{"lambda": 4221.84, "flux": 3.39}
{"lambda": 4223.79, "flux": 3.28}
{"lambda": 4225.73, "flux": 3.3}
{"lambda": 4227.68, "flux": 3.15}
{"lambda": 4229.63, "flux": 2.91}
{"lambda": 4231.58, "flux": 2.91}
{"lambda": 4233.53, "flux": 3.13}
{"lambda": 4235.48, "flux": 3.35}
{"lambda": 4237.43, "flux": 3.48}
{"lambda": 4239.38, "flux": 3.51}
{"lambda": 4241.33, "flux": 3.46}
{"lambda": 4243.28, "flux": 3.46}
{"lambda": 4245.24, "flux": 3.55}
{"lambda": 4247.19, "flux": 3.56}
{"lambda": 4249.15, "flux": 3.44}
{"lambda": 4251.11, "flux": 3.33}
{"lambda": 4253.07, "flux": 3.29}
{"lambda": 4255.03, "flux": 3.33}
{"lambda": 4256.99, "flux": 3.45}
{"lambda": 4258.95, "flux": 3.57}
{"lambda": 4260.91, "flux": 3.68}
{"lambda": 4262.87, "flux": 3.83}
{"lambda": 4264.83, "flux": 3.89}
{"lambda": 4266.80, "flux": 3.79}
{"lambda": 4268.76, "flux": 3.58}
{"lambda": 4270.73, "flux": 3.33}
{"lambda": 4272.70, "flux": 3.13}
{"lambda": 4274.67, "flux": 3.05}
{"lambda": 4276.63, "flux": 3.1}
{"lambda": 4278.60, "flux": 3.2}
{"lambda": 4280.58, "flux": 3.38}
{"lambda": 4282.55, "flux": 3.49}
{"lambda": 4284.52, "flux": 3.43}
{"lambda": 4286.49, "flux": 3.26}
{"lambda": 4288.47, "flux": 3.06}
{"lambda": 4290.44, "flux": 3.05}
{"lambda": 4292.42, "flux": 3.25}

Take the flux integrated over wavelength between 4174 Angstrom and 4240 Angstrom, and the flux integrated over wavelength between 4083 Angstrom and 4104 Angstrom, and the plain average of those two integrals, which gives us 145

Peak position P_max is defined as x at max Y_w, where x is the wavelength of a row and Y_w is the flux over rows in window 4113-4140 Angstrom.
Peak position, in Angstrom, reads 4137.16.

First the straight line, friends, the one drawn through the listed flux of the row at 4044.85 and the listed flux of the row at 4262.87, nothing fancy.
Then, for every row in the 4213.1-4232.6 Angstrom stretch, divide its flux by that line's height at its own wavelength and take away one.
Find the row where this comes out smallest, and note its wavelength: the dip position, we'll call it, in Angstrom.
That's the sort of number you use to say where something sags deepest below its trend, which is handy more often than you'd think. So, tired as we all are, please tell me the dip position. 4231.58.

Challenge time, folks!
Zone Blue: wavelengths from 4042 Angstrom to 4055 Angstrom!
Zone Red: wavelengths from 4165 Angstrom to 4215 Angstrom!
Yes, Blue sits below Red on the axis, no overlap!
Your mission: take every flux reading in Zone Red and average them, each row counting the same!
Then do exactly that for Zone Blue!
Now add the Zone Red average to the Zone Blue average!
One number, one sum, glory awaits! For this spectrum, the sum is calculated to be 6.98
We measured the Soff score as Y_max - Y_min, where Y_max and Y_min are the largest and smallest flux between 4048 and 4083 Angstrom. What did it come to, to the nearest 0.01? 0.73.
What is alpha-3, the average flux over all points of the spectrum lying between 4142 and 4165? 3.30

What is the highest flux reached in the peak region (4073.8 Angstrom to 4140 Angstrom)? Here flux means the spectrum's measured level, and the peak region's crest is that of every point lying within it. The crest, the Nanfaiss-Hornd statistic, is 3.64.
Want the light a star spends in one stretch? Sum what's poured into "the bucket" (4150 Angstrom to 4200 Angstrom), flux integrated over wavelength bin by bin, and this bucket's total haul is 172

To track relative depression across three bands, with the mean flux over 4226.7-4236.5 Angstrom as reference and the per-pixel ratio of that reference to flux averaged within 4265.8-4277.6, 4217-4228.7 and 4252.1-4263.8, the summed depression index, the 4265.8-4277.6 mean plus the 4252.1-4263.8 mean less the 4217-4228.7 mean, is 0.897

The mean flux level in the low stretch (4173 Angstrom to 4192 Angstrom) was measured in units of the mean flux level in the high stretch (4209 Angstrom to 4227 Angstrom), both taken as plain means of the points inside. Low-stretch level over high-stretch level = 0.98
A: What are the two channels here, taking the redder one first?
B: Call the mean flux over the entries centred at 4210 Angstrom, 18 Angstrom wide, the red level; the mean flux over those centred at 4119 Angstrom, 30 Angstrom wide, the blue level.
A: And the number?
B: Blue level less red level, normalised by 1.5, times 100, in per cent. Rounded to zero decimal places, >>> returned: -24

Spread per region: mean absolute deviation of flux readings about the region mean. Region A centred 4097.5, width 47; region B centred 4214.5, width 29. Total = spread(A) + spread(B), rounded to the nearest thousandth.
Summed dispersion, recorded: 0.300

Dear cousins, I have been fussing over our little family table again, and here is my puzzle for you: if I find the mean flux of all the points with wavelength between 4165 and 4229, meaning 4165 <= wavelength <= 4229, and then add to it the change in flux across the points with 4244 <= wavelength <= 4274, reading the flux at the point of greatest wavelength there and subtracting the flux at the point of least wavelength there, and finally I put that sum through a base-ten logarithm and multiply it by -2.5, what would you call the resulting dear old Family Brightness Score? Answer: -1.213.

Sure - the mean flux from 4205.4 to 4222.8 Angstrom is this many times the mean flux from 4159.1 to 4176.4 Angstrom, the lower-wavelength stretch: 1.06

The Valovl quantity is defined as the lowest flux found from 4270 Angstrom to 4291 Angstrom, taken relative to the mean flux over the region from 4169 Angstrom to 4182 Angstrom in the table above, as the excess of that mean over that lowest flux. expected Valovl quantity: 0.29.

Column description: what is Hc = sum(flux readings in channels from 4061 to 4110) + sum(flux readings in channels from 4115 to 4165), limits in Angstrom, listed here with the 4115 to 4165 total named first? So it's 165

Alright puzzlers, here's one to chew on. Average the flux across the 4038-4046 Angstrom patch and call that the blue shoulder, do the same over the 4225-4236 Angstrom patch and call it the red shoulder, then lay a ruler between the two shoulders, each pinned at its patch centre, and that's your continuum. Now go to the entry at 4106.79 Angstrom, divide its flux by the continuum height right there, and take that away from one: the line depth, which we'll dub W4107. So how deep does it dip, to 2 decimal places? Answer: 0.17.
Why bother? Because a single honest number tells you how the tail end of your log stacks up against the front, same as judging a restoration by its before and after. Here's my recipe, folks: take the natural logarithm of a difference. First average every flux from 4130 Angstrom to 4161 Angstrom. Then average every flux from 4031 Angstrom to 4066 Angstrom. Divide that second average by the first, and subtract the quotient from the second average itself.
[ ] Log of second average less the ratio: 0.89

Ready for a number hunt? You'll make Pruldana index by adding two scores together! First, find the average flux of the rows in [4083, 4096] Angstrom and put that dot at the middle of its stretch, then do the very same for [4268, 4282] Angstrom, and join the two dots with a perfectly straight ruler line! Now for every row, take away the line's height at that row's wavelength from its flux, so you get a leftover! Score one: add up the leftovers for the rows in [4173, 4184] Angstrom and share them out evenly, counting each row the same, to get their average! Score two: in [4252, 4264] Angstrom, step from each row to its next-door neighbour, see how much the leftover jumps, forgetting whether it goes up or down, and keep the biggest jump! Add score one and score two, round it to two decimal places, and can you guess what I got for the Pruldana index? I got 0.28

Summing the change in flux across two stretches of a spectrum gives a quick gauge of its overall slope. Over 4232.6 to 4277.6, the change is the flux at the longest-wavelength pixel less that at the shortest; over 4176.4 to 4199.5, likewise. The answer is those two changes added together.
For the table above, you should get 0.31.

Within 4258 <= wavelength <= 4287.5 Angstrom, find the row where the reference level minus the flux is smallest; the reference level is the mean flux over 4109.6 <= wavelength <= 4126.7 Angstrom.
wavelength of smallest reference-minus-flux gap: 4264.83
